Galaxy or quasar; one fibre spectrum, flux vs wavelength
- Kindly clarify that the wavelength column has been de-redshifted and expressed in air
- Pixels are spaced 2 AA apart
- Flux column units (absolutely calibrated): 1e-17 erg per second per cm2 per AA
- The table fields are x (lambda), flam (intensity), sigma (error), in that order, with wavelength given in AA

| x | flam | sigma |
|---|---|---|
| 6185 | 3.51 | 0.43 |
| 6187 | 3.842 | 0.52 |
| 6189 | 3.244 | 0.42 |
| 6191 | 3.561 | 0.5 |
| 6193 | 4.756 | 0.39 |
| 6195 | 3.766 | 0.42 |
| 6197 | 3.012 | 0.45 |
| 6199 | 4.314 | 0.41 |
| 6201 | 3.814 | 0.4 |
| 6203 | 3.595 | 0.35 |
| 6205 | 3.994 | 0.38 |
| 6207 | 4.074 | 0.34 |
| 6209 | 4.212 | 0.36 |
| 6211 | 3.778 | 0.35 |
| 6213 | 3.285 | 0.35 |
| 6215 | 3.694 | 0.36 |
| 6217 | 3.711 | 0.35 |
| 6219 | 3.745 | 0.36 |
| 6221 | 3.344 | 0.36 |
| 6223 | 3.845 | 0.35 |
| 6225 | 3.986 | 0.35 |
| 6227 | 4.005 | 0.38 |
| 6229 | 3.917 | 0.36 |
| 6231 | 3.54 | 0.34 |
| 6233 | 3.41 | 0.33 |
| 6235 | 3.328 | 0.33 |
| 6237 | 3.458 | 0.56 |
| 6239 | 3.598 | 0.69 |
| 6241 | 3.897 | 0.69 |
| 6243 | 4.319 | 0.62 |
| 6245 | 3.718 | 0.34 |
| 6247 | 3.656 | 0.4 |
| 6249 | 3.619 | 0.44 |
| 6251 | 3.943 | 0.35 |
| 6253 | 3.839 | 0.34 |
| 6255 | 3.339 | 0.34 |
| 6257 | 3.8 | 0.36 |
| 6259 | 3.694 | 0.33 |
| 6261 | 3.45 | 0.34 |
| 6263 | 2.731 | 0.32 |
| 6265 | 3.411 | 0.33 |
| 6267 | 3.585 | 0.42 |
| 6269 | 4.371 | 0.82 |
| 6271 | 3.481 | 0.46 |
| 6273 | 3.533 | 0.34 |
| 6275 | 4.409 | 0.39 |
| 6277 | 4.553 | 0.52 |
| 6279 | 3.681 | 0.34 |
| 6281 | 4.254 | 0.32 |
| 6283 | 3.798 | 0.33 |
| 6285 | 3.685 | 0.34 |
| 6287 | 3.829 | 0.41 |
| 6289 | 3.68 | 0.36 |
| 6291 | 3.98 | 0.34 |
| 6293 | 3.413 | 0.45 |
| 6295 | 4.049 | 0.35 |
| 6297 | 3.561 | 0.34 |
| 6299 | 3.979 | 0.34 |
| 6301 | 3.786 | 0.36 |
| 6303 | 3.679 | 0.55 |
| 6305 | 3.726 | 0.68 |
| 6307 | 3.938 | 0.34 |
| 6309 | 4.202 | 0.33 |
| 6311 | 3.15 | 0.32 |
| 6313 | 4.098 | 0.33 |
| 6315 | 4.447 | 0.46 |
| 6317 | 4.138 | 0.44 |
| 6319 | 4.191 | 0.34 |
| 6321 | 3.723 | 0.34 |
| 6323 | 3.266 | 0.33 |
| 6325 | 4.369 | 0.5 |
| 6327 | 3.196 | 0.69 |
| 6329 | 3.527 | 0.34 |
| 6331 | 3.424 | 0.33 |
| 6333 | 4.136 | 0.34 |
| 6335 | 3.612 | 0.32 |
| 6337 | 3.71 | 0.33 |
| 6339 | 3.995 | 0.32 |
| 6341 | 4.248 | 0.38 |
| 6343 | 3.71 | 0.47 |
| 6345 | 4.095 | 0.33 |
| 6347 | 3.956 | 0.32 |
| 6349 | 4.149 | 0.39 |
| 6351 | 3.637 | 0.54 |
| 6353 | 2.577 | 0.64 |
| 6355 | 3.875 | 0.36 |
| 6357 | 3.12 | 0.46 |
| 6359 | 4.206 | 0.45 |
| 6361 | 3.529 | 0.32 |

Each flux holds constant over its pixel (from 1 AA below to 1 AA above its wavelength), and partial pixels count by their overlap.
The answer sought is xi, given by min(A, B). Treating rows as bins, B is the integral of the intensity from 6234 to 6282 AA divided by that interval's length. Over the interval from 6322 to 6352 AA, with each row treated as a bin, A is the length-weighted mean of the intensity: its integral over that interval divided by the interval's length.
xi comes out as 3.74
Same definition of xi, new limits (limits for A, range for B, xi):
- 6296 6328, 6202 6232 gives 3.78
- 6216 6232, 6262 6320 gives 3.76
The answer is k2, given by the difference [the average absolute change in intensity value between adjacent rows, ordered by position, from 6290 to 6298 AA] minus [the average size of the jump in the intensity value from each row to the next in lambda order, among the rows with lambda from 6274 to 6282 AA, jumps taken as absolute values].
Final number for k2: 0.03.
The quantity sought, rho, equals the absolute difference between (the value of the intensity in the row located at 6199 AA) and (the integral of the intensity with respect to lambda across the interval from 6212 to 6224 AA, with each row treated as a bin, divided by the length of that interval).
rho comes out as 0.71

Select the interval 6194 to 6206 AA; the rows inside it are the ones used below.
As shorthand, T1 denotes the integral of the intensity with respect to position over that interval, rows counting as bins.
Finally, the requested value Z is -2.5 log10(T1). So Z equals -4.133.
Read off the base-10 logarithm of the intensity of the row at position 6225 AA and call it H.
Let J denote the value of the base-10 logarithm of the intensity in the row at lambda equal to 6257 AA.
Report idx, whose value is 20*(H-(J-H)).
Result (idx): 12.4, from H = 0.601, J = 0.58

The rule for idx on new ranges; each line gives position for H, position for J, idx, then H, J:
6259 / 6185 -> 11.8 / 0.567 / 0.55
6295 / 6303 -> 13.0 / 0.607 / 0.57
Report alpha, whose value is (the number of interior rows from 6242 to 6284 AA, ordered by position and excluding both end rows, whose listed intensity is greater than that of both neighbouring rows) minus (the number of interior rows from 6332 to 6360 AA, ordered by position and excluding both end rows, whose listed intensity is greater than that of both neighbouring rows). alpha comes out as 1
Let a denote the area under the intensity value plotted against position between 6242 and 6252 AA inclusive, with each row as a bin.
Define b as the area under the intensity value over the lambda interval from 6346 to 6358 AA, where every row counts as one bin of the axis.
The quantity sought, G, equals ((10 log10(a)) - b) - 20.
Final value -47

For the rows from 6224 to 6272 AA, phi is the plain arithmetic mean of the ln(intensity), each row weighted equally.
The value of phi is 1.296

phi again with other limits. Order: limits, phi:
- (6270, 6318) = 1.351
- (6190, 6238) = 1.319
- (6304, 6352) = 1.346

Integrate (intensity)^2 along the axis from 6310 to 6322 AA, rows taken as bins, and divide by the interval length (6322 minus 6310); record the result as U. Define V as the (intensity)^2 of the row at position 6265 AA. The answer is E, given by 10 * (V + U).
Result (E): 275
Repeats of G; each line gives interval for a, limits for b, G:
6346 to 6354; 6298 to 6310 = -52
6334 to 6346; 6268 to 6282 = -60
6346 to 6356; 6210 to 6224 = -55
